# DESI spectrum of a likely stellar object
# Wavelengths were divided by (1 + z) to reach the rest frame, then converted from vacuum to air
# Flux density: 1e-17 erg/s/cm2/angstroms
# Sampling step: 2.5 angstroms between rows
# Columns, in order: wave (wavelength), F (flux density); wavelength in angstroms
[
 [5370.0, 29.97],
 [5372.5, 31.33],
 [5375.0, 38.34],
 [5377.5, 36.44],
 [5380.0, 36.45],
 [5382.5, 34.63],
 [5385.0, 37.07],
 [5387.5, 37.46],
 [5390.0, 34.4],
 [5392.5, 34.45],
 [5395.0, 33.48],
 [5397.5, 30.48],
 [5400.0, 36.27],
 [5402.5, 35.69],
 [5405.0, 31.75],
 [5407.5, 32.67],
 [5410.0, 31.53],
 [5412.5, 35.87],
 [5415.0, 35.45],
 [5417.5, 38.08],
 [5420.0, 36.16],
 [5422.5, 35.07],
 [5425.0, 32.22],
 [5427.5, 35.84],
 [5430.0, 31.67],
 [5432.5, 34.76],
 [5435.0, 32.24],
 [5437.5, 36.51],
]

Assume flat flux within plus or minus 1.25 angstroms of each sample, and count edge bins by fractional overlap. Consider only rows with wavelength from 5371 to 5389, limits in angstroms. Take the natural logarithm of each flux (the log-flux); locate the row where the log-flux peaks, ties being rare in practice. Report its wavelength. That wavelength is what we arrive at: 5375.0 angstroms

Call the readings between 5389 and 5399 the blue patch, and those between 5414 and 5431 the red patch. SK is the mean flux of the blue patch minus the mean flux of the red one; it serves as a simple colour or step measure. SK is -1.7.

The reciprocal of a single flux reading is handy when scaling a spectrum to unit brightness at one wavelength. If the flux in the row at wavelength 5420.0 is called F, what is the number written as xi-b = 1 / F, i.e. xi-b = 0.028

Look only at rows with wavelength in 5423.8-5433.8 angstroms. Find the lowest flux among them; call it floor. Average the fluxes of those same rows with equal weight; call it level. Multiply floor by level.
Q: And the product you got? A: 1065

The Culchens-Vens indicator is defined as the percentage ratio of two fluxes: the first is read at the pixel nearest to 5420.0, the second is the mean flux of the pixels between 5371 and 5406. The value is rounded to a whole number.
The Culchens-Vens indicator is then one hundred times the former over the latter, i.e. 104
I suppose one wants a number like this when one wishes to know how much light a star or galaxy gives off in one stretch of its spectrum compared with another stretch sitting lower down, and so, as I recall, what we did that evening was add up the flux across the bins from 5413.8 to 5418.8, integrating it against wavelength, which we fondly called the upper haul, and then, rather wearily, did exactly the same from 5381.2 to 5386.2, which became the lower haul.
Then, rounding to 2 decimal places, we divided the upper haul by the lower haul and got 1.03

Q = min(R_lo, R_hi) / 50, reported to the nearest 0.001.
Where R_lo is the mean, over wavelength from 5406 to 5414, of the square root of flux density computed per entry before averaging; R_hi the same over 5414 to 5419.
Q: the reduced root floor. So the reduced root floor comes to 0.115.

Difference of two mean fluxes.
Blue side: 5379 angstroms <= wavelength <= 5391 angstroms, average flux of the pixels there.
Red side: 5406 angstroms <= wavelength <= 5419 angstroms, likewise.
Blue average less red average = 1.3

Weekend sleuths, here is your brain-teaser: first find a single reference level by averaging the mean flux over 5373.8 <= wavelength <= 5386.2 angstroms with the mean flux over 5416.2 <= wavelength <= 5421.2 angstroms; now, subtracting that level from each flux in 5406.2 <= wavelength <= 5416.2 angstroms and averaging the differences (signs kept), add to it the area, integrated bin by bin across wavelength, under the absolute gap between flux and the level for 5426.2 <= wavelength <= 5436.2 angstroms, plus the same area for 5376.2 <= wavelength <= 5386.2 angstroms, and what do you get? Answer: 37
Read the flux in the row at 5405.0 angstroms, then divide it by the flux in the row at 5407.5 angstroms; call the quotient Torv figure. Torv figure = 0.972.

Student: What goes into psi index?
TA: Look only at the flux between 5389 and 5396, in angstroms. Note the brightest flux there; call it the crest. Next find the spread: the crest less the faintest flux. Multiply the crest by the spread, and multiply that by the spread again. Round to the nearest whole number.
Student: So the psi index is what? 32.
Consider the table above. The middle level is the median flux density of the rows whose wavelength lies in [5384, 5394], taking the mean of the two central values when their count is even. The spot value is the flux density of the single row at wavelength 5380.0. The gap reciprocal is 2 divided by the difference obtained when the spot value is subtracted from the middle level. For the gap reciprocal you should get -3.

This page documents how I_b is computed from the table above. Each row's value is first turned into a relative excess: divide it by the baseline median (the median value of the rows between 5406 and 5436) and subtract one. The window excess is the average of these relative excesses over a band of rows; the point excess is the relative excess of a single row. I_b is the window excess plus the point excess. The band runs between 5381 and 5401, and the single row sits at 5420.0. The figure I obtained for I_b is 0.03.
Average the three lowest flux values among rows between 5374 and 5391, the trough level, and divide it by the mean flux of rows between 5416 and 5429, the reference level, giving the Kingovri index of 0.99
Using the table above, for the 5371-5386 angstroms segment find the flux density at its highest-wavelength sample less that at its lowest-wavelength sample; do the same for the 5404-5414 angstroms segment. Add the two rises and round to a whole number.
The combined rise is 10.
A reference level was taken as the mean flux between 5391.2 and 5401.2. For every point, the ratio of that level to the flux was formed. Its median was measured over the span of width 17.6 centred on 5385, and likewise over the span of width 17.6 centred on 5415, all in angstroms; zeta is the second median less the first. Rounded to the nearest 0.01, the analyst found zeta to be 0.03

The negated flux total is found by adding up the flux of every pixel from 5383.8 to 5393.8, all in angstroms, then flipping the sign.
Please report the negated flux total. -143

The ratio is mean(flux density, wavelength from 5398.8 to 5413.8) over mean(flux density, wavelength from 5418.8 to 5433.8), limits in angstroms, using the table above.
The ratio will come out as 0.99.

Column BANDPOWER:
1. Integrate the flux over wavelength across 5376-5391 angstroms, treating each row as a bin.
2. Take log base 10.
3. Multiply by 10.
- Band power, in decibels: 27.3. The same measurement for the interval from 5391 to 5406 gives 27.0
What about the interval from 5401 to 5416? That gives 27.1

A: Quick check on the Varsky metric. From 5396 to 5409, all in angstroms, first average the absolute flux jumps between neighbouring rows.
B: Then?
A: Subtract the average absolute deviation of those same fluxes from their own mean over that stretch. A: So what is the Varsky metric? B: 0.721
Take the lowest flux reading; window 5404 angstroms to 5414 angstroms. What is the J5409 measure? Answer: 31.53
